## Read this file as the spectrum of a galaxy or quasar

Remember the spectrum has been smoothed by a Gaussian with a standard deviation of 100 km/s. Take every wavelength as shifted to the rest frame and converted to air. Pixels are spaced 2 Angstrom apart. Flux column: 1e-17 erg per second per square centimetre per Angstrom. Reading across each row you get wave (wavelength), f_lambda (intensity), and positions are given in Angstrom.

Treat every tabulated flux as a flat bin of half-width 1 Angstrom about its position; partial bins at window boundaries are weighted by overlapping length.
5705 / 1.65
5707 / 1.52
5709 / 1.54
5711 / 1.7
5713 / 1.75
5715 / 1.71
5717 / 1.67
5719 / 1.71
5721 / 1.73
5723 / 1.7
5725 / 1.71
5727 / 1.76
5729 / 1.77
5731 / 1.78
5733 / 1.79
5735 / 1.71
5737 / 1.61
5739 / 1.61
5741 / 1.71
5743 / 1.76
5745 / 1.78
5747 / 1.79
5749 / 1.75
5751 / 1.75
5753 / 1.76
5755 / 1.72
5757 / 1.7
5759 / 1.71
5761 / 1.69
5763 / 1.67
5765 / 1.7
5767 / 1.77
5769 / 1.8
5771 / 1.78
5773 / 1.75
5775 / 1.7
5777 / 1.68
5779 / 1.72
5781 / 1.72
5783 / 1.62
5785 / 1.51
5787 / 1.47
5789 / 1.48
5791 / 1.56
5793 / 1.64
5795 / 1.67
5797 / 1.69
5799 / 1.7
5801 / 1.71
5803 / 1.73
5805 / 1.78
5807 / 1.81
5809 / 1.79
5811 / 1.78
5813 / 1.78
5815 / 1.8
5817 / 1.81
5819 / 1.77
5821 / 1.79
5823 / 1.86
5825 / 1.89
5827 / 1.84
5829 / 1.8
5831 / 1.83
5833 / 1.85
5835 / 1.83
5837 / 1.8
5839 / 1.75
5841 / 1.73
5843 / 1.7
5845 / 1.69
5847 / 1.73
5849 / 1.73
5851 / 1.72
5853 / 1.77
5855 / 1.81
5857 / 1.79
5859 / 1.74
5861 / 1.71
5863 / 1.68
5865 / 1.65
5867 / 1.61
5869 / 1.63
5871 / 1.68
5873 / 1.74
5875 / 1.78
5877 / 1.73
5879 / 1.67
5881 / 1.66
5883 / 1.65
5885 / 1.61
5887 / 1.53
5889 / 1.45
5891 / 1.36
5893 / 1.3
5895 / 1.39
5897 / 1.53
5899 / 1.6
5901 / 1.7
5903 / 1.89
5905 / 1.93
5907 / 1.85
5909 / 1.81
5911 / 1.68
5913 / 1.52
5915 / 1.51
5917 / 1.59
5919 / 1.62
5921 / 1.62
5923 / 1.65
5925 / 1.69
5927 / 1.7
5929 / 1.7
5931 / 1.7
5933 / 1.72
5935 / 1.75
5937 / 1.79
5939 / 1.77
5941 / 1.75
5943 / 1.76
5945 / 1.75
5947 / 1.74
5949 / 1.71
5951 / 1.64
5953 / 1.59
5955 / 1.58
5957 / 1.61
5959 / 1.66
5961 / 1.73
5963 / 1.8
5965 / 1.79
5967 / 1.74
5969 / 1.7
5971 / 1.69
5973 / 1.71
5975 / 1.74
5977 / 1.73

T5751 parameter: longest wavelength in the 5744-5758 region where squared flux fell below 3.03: 5757 Angstrom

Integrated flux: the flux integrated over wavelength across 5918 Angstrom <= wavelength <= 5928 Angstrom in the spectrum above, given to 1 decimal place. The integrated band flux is 16.6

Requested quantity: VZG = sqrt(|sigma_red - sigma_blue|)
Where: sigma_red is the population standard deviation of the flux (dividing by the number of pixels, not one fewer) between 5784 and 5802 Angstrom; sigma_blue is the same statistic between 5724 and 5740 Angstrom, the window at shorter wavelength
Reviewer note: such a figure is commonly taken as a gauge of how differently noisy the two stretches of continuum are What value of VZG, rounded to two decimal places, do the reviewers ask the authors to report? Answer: 0.16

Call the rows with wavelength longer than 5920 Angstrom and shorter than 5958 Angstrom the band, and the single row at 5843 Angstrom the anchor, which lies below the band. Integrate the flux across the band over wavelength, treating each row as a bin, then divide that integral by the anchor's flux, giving 37.9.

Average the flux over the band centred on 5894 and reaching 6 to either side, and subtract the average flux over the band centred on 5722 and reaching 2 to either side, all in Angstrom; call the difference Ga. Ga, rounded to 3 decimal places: -0.277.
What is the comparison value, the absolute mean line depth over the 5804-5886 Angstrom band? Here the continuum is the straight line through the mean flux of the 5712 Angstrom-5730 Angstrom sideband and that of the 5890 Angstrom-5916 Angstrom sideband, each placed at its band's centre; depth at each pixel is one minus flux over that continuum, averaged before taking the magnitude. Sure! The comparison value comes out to 0.06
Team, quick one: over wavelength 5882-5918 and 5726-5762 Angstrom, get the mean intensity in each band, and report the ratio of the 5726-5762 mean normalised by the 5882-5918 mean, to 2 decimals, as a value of 1.08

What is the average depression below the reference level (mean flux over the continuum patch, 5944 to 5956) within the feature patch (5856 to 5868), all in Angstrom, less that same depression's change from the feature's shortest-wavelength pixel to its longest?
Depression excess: -0.21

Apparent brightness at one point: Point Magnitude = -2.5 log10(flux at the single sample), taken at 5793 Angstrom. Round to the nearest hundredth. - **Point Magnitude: -0.54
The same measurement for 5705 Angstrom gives -0.54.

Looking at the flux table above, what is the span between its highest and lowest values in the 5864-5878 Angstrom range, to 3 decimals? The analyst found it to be 0.170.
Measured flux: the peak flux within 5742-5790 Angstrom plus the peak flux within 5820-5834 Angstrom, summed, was 3.69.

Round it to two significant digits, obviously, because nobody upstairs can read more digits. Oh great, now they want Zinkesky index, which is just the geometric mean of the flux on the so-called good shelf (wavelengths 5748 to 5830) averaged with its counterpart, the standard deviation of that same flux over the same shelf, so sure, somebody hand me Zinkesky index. 0.91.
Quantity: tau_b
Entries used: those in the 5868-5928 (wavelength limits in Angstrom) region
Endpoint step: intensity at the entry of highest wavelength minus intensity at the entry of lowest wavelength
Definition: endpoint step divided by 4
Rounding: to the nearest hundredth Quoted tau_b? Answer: 0.02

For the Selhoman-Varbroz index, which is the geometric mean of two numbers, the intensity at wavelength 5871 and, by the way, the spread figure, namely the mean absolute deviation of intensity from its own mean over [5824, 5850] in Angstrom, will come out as 0.307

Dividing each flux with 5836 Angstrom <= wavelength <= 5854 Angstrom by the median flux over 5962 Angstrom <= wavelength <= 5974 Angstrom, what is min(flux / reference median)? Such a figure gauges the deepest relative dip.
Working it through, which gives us 0.980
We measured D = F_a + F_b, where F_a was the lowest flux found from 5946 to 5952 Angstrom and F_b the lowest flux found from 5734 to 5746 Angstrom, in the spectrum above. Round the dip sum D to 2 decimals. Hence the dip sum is 3.25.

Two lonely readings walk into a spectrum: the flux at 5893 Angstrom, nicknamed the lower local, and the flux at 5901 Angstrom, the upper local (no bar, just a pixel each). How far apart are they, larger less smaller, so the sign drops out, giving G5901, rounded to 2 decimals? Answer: 0.40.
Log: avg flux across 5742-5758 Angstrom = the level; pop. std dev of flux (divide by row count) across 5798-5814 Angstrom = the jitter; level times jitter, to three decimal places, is 0.067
